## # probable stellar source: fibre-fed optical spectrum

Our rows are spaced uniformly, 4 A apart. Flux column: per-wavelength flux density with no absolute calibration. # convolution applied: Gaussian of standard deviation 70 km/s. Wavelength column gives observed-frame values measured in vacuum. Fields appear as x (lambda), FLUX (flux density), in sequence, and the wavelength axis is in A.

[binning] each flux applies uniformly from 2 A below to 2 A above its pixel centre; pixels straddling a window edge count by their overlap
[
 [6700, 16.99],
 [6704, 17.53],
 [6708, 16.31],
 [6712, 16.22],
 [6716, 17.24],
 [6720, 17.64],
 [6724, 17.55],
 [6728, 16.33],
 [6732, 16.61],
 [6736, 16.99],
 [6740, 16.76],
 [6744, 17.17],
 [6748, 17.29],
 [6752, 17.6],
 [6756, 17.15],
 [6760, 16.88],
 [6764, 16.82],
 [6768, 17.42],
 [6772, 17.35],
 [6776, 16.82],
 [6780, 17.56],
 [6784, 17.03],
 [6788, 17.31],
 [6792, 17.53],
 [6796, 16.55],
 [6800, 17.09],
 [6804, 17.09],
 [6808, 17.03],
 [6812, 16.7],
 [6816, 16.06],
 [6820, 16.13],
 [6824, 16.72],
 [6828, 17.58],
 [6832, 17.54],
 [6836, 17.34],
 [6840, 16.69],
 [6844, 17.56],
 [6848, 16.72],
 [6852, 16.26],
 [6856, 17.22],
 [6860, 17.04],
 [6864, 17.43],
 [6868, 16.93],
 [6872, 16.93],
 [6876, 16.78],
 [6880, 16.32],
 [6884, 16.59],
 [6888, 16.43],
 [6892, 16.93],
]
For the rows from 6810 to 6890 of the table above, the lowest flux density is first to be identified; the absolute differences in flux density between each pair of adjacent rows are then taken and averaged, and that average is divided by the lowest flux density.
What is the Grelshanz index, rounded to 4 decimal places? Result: 0.0272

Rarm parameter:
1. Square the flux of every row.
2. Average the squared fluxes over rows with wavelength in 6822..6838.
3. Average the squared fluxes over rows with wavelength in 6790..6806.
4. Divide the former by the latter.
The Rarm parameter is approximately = 1.03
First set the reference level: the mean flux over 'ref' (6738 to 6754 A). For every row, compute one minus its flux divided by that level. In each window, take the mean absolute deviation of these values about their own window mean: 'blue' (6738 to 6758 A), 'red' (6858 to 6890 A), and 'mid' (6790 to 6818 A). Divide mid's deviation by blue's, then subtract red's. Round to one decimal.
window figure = 1.8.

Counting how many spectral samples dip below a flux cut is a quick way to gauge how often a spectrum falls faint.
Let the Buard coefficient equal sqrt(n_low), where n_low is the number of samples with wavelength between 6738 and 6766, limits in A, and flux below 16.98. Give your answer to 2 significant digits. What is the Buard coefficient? 1.7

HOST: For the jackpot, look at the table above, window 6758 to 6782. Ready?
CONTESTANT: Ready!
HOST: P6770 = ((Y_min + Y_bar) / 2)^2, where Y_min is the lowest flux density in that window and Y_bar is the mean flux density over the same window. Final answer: 288.3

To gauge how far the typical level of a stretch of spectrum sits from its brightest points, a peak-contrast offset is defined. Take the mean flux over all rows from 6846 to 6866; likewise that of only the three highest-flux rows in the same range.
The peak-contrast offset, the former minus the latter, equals -0.30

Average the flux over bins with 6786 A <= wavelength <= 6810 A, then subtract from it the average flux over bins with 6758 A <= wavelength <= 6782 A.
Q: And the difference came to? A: -0.04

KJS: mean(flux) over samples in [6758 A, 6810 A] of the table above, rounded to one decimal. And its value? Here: 17.1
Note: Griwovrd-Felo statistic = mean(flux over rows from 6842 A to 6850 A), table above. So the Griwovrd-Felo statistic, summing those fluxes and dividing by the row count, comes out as 17.1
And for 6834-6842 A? 17.0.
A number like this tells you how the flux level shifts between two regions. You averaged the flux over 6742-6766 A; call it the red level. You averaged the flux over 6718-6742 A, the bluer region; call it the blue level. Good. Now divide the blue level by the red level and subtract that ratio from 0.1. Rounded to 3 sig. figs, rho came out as -0.890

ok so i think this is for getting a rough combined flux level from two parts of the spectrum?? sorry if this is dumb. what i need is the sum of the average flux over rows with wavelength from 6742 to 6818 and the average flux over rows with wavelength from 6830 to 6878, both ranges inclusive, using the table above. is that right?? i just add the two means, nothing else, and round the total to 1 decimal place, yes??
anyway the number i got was 34.1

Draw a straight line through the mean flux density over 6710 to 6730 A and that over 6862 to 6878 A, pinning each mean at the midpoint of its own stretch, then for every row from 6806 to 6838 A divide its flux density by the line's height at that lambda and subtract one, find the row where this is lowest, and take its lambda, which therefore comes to 6816 A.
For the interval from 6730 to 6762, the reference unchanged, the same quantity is 6732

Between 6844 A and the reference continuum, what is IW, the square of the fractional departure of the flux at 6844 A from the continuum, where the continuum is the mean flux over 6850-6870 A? 0.0012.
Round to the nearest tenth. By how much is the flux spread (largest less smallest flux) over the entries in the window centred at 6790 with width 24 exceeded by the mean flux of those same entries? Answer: 16.2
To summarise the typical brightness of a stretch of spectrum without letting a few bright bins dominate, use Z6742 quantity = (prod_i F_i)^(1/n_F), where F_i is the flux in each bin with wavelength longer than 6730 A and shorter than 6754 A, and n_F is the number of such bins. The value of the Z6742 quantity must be 17.1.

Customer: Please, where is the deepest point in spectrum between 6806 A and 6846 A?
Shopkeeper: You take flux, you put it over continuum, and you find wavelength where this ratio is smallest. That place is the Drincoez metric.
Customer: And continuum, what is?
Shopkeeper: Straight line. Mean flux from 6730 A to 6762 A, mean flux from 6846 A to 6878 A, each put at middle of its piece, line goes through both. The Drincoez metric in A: 6816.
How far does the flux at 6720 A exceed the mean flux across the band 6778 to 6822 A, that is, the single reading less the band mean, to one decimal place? 0.7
